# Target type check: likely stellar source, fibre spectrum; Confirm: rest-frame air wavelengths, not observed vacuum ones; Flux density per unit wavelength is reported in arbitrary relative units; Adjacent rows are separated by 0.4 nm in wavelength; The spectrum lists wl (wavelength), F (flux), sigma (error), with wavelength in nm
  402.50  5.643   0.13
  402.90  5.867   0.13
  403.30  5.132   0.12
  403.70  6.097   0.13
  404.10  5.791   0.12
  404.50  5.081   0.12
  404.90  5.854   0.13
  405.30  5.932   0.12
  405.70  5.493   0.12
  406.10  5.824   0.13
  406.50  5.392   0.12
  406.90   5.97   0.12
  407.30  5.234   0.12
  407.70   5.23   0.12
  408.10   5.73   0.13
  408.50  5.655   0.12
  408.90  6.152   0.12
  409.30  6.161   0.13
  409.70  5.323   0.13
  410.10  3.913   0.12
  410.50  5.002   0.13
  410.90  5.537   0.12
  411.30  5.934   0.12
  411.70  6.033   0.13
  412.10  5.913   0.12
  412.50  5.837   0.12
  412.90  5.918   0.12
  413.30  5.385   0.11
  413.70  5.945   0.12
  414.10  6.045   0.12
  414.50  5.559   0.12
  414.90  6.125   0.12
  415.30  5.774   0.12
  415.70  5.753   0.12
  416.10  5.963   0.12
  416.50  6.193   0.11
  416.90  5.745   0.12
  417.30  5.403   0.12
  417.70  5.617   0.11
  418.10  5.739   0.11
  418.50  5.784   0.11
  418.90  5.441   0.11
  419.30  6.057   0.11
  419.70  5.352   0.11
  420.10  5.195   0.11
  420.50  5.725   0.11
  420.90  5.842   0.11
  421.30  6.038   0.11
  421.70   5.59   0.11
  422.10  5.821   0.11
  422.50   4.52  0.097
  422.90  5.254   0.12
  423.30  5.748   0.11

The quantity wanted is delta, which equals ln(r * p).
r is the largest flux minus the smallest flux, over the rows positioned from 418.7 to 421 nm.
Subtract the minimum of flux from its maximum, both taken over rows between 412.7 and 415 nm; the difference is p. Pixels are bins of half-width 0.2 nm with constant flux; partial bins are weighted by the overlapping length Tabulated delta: -0.45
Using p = 0.74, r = 0.86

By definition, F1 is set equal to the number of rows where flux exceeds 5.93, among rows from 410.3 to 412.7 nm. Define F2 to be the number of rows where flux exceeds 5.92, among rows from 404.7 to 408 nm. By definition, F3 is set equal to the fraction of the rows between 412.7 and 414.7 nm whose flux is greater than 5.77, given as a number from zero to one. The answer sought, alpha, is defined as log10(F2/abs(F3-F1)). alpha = 0.2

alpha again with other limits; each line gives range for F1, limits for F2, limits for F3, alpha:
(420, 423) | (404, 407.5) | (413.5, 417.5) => 0.7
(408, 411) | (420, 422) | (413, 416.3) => -0.1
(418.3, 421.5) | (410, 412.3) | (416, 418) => 0.1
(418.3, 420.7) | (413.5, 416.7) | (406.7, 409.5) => 0.9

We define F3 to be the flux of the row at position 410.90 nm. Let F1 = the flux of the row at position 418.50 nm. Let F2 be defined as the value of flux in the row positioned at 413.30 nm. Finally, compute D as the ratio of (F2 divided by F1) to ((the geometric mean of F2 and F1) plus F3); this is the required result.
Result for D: 0.084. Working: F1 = 5.784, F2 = 5.385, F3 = 5.537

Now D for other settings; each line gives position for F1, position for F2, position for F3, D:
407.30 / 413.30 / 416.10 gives 0.091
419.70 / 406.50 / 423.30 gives 0.091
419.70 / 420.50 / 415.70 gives 0.095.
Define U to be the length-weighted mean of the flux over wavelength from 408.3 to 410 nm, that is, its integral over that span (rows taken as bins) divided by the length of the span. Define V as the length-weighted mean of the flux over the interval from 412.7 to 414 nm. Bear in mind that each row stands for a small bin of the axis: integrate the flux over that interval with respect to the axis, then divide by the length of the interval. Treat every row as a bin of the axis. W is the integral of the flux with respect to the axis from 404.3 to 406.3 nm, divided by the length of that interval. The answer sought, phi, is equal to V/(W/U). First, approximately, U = 5.71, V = 5.77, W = 5.64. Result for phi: 5.85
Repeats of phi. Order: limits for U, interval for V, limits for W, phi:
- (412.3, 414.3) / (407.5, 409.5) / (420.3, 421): 5.84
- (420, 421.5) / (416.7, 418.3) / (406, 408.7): 5.79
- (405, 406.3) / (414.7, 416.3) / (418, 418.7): 5.90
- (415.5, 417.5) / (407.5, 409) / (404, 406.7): 5.86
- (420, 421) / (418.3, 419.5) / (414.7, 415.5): 5.42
